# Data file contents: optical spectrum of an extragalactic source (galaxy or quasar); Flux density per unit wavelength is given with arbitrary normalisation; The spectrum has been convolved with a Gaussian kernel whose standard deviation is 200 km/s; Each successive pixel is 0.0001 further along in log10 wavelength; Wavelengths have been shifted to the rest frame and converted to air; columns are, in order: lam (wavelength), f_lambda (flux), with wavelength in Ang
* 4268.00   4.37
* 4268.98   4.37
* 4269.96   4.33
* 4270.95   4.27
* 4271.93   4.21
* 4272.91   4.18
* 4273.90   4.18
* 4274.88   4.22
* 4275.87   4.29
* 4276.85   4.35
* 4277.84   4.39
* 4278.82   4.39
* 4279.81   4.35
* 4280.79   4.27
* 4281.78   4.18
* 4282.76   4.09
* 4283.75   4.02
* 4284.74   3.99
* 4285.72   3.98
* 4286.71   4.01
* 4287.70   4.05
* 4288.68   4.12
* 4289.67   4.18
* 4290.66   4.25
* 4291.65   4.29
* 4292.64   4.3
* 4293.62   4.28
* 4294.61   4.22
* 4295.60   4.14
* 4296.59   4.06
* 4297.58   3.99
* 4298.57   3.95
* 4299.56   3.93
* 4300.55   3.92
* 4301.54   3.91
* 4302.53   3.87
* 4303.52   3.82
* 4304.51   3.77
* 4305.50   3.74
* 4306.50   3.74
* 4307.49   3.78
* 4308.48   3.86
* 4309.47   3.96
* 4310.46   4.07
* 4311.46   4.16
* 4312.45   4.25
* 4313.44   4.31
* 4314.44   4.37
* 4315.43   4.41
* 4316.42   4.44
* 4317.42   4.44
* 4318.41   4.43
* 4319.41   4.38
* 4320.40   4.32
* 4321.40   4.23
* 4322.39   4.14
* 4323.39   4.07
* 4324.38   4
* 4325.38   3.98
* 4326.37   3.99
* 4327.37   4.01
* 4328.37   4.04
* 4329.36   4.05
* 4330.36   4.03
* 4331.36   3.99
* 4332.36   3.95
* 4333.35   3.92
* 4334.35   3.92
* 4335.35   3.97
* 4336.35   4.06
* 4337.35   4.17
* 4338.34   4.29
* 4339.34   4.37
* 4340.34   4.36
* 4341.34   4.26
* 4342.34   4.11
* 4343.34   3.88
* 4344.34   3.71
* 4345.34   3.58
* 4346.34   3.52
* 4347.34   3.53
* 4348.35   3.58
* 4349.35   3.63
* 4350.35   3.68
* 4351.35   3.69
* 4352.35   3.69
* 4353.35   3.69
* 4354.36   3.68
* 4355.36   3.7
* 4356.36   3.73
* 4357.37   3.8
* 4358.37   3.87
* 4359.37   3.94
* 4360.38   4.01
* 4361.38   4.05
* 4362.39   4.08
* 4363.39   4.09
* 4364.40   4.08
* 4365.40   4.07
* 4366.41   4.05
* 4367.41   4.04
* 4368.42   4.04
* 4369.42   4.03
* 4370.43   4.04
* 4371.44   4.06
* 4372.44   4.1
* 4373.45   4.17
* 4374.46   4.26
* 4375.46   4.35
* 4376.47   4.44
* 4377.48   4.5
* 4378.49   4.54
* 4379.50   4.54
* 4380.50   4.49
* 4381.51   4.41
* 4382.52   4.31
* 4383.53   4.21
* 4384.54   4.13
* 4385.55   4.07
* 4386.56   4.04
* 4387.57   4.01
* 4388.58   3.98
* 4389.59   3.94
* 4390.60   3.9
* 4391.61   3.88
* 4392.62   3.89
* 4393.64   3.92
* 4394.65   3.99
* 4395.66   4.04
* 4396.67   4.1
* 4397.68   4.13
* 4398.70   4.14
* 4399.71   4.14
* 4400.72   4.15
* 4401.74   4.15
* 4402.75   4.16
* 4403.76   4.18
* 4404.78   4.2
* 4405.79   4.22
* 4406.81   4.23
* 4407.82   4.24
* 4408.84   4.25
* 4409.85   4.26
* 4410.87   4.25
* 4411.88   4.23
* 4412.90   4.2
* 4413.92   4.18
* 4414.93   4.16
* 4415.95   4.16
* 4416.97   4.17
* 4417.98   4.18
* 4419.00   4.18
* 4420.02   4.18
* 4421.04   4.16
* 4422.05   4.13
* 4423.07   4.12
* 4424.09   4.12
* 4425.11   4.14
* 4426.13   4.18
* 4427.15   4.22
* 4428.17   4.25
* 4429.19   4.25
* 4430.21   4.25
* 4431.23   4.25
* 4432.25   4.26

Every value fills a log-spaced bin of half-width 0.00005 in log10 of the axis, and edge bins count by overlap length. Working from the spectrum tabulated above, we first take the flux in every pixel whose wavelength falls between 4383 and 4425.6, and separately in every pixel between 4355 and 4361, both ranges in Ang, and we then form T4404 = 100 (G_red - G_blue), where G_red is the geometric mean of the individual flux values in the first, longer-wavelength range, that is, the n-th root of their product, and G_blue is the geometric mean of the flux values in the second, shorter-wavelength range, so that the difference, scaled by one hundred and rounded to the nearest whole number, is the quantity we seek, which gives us 28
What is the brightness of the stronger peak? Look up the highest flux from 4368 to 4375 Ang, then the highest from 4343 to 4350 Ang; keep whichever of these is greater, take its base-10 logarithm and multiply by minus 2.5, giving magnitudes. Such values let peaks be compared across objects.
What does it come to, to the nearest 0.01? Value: -1.57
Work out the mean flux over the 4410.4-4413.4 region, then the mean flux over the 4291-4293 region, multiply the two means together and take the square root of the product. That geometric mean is 4.26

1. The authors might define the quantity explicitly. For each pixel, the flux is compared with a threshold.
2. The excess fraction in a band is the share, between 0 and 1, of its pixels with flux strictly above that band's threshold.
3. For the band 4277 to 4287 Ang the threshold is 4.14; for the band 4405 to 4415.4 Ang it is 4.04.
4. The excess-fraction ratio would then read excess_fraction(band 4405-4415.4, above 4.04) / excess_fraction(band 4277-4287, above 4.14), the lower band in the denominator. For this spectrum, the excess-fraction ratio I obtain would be 2.00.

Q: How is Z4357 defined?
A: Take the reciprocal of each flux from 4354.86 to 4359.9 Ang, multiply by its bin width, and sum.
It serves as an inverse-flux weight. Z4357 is 1.32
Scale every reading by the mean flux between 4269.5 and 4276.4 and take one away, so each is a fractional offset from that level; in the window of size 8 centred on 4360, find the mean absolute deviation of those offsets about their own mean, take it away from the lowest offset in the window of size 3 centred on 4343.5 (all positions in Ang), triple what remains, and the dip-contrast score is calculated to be -0.45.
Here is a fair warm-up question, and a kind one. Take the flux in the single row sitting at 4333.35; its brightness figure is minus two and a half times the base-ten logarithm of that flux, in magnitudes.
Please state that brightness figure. -1.48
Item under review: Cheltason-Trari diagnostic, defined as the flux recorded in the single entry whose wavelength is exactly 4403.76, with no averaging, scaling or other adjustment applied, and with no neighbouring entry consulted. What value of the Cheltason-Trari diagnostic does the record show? 4.18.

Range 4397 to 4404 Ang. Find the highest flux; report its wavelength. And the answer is 4403.76 Ang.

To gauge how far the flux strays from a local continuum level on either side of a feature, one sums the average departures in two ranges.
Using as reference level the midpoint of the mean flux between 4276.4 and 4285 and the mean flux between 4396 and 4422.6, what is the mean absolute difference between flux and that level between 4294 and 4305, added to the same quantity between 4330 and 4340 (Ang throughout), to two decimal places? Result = 0.43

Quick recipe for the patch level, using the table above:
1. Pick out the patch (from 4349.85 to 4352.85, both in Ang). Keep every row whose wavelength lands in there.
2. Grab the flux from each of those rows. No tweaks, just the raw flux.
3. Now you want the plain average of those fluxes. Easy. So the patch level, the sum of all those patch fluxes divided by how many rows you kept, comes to 3.69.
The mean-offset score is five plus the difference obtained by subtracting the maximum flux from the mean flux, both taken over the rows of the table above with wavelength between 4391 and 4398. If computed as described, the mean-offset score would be 4.86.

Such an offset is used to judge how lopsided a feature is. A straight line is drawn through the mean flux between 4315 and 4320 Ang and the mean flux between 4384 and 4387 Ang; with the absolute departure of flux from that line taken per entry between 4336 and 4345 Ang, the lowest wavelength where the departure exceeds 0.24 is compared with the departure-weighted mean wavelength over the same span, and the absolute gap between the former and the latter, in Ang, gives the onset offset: 5.3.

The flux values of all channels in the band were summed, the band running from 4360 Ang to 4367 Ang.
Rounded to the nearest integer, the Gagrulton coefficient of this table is 28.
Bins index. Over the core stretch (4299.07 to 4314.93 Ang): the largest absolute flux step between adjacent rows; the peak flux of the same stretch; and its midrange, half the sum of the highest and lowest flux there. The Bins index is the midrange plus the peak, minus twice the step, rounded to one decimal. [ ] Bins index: 8.2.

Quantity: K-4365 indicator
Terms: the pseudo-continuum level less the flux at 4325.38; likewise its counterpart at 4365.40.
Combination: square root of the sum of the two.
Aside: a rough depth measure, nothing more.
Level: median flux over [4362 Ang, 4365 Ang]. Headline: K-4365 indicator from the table 0.33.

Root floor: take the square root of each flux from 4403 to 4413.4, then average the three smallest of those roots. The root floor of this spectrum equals 2.05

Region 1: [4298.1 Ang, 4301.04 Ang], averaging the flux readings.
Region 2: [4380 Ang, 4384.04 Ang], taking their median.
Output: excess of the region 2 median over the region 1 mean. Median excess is 0.43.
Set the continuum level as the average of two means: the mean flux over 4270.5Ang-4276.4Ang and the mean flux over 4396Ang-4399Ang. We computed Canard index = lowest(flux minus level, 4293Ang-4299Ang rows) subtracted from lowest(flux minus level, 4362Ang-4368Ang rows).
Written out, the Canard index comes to 0.1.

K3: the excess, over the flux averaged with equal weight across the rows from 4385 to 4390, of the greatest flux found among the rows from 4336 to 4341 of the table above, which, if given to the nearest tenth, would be 0.4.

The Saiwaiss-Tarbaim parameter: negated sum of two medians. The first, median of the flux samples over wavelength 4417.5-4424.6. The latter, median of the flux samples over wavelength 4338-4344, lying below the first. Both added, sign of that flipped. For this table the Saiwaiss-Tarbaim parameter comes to -8.4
